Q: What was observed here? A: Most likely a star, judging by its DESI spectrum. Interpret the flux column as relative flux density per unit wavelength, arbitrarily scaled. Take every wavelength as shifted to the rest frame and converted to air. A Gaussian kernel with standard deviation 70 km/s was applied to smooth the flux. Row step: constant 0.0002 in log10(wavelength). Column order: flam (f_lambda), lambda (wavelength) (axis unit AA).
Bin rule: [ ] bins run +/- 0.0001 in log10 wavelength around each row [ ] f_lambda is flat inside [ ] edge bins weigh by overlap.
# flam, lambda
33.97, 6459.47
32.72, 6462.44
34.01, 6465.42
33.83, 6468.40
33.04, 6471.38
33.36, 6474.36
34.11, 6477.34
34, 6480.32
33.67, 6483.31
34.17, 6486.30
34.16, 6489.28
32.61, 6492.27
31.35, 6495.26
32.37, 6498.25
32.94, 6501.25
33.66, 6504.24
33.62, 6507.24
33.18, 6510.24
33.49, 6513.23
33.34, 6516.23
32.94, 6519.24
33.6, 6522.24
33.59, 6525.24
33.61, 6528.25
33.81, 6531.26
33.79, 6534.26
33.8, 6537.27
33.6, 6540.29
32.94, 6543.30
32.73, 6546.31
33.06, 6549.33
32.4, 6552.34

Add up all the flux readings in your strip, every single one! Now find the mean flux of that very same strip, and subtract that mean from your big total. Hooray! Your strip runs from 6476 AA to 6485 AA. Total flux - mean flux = 67.9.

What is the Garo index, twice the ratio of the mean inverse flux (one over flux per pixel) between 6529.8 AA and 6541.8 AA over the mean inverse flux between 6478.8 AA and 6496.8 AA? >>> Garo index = 1.97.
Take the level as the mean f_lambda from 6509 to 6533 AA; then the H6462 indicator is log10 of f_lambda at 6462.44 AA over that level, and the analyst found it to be -0.010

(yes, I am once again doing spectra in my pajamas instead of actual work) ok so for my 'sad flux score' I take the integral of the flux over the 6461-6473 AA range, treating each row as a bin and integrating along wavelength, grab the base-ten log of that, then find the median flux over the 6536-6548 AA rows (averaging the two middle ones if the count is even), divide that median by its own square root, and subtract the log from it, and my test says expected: 3.17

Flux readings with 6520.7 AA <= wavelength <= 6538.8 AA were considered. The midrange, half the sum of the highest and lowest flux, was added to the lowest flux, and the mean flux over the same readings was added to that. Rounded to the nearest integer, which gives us 101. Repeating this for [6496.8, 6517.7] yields 99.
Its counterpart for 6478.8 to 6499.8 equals 97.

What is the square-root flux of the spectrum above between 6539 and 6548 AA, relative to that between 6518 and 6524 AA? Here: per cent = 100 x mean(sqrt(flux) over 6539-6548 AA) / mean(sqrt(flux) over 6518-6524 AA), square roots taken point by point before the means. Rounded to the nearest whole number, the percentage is 100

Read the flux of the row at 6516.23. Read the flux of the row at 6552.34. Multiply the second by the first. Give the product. 1080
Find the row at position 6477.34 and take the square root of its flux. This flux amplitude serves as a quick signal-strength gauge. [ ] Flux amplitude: 5.84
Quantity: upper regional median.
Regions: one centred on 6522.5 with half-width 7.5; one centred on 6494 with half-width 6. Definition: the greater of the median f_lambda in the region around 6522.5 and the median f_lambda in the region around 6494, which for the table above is 33.6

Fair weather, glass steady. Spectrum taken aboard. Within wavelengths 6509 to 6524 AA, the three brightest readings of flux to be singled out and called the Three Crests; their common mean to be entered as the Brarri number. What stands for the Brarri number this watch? 33.5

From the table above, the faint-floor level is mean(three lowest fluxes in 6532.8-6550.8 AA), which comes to 32.9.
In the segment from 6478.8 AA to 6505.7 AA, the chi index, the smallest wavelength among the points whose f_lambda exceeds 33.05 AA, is 6480.32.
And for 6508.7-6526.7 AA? 6510.24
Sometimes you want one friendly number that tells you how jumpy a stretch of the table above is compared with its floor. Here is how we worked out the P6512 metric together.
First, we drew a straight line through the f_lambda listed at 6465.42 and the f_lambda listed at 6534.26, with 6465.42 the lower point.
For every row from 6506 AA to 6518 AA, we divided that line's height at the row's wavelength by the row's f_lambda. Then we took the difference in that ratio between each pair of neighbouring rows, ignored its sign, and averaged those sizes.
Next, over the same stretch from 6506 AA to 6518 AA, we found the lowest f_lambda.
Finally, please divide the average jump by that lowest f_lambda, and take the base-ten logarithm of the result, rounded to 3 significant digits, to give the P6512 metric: -3.57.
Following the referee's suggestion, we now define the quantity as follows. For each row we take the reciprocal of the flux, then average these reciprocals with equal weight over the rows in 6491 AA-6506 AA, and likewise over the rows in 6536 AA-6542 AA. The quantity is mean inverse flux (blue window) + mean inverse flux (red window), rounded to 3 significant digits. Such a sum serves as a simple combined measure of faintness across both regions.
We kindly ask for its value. 0.0604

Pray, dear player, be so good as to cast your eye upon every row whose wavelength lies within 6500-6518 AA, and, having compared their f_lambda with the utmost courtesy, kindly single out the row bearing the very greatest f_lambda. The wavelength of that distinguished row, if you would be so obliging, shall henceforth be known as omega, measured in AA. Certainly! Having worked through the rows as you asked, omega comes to 6504.24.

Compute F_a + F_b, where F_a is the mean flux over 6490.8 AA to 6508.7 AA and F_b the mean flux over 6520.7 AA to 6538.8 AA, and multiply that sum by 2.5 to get 166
